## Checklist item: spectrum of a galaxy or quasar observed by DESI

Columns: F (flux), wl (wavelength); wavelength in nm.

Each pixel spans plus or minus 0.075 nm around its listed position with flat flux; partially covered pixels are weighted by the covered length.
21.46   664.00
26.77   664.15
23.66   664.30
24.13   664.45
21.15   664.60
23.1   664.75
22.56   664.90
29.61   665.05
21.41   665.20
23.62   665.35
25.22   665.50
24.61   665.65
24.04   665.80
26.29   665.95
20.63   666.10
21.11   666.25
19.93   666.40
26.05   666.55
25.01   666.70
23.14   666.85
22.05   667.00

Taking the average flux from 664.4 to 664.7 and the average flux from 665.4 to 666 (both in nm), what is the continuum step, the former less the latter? -2.4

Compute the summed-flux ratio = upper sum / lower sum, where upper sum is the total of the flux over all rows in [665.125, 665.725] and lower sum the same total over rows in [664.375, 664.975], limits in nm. 1.04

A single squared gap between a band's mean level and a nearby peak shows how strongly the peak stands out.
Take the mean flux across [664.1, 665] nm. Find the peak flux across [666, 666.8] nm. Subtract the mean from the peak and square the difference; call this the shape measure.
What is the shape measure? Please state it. 6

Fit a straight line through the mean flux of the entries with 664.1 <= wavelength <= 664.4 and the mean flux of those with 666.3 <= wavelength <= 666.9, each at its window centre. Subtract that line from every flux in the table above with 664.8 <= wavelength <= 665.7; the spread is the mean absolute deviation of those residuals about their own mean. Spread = 2.1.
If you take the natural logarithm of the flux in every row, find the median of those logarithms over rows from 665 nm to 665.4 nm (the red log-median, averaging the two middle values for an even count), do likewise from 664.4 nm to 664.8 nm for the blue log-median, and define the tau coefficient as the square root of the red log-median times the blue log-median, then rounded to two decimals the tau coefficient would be 3.15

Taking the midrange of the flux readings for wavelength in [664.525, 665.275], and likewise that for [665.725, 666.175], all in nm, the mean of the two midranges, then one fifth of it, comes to 4.88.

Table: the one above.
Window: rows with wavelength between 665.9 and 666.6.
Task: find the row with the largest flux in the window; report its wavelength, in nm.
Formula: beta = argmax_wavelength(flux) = 665.95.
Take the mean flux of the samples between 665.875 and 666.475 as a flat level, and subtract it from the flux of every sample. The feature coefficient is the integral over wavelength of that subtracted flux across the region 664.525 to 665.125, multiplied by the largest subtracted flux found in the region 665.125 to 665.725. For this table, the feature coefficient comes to 4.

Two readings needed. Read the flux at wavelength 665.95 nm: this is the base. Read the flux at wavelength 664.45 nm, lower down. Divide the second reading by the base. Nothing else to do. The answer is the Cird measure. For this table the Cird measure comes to 0.92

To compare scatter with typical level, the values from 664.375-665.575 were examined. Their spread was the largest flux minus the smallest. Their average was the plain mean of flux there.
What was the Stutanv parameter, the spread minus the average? -15.4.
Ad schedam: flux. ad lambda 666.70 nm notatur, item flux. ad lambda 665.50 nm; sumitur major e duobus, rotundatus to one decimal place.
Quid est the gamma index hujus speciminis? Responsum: 25.2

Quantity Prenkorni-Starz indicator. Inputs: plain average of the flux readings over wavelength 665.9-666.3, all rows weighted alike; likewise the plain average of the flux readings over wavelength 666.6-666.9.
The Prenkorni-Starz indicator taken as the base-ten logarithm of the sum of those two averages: 1.67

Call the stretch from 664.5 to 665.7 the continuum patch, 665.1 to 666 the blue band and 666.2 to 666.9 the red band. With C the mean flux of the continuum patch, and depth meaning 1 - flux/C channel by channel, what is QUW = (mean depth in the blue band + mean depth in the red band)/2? 0.01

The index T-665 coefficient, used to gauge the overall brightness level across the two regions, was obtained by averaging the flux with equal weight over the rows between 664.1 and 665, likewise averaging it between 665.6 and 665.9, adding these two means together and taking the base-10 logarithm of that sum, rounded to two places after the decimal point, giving 1.68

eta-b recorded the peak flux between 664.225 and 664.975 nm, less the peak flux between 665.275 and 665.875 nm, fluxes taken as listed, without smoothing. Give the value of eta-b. -1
